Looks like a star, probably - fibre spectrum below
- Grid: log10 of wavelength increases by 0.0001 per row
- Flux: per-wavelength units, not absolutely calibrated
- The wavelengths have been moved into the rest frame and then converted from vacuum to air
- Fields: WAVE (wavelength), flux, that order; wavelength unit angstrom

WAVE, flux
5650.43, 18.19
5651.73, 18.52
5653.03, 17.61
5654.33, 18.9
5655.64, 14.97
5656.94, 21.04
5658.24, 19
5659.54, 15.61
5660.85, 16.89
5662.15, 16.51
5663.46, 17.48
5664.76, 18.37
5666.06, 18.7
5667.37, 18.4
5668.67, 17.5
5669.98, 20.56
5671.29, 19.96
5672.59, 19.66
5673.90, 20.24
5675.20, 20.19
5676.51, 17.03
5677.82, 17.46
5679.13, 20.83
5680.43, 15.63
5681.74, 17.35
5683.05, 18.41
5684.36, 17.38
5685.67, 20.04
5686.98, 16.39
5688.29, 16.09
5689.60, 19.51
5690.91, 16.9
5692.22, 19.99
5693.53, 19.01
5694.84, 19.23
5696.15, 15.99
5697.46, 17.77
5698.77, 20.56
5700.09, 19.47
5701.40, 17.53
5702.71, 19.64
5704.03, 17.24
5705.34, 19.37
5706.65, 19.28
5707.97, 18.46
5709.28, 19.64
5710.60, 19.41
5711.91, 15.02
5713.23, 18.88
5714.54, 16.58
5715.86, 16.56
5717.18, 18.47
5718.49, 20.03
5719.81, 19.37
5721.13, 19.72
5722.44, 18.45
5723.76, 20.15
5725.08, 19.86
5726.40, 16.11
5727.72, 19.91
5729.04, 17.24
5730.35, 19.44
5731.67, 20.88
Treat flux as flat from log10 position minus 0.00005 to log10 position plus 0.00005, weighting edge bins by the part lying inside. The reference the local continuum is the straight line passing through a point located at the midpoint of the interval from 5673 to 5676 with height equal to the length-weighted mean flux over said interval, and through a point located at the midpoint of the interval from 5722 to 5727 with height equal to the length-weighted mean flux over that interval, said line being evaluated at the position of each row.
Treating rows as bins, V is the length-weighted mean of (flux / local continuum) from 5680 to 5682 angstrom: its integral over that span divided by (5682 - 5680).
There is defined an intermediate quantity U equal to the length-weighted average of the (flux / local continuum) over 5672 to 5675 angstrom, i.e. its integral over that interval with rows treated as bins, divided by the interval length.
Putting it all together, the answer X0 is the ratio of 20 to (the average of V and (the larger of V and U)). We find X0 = 21.9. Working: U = 1.00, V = 0.83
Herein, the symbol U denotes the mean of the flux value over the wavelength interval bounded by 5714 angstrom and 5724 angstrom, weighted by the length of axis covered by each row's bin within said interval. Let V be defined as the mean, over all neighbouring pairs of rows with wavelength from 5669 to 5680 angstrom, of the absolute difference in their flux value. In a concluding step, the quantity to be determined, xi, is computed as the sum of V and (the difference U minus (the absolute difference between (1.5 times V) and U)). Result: 3.0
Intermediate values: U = 18.6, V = 1.2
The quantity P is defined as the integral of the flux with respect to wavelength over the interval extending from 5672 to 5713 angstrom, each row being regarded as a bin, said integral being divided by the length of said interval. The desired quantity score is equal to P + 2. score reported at 20.4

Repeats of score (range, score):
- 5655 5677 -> 20.4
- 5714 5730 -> 20.6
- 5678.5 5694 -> 20.1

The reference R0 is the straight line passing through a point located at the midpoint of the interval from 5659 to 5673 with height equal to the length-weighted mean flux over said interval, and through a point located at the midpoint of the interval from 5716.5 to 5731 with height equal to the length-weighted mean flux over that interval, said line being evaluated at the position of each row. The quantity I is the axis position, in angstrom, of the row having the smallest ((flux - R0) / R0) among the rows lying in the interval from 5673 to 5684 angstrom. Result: 5680.43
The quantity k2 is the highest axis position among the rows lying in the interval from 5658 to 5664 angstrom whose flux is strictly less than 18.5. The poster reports 5663.46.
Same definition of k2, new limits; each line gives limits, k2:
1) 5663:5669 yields 5668.67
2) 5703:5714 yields 5711.91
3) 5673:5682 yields 5681.74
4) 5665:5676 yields 5668.67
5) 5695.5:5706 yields 5704.03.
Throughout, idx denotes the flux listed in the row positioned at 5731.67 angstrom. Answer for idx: 20.88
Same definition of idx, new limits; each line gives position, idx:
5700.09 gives 19.47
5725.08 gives 19.86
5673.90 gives 20.24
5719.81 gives 19.37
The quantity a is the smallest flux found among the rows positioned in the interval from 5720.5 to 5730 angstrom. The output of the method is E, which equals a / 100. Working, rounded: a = 16.11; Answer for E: 0.161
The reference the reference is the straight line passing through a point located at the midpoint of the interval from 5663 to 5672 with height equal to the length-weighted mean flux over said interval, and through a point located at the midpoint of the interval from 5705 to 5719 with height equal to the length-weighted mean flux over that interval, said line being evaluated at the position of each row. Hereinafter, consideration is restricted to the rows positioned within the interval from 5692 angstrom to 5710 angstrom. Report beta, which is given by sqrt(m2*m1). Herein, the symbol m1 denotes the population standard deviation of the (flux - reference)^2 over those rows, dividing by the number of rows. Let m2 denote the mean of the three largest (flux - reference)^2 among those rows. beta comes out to 2.7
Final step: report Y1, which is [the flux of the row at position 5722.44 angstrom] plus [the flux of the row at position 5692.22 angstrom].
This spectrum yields 38.4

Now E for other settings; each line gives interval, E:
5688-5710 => 0.160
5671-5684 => 0.156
